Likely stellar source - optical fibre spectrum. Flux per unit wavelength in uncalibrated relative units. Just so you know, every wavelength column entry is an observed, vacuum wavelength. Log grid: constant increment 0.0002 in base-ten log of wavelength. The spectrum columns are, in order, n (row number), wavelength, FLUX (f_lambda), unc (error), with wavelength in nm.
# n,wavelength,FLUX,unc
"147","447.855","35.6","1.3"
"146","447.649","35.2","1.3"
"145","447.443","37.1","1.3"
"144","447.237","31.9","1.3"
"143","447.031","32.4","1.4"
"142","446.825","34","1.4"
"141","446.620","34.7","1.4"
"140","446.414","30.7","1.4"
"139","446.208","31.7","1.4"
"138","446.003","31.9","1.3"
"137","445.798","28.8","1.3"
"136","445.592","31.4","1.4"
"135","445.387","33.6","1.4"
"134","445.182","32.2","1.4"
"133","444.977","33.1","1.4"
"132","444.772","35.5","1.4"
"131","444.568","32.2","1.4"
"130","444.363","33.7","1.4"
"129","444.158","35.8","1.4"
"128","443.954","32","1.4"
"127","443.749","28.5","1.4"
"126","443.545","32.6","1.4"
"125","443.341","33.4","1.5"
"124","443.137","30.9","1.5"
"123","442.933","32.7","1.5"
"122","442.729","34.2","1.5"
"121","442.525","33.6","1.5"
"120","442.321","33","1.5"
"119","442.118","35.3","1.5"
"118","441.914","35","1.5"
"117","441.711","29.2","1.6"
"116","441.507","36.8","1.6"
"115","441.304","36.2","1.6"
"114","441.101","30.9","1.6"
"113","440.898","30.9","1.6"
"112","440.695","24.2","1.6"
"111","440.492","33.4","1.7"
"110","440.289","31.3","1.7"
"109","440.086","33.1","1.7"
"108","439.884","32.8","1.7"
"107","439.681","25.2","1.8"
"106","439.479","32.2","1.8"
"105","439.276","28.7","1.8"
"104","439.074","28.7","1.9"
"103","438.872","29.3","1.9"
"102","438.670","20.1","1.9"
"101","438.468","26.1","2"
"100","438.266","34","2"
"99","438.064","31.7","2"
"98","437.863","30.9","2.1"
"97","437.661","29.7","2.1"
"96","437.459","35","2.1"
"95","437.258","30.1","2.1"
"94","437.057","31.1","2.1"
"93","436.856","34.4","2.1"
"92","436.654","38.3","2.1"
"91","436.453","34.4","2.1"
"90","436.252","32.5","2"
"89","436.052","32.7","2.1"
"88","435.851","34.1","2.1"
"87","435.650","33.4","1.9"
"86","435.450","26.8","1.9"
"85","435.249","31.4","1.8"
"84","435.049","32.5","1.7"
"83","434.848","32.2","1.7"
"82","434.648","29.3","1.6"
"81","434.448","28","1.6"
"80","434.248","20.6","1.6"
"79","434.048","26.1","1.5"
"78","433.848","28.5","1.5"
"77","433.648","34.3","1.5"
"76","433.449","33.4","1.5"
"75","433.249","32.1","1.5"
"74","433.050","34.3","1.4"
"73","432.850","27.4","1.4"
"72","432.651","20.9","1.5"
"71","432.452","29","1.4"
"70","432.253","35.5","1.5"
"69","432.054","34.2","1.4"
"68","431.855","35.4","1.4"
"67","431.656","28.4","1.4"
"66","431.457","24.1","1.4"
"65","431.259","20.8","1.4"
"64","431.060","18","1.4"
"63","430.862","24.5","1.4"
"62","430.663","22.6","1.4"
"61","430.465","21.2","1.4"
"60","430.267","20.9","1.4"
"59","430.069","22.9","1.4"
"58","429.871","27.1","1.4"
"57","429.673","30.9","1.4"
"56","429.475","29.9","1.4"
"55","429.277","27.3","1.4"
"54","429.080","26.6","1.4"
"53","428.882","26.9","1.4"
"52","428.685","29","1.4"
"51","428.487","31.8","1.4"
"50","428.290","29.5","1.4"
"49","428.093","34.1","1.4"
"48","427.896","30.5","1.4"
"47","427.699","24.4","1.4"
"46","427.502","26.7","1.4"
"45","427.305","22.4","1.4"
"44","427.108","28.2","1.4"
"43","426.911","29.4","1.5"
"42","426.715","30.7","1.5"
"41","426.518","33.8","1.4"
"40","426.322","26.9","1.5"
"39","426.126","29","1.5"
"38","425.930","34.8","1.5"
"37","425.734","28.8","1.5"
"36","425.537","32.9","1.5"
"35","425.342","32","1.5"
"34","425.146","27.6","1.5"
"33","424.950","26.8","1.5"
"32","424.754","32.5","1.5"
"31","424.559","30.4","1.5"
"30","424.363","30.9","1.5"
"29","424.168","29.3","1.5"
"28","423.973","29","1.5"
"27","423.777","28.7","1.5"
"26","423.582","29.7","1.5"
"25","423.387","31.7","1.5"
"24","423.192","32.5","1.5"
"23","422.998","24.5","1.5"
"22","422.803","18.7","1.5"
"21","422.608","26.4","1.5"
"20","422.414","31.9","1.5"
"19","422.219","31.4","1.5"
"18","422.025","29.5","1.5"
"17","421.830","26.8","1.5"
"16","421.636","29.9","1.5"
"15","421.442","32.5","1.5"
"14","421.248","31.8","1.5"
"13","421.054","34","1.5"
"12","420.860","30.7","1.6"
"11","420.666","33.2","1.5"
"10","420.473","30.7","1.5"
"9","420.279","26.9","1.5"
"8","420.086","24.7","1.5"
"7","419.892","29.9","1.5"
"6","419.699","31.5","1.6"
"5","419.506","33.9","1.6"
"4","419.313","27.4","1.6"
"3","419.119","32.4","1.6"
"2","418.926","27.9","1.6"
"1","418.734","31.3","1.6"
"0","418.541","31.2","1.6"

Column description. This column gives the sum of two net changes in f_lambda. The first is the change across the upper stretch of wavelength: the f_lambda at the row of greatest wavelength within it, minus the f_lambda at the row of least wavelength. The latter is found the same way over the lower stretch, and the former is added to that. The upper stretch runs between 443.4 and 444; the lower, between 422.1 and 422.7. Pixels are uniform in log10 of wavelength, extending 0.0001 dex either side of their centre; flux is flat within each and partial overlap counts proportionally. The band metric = -6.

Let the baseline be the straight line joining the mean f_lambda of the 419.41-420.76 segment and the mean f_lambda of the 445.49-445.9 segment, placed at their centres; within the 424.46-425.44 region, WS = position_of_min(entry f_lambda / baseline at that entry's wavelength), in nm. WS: 424.950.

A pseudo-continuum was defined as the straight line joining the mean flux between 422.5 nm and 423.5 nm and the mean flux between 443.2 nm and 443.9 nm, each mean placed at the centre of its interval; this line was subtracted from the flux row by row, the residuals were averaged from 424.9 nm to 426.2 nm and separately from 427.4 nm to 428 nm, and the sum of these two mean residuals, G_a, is 2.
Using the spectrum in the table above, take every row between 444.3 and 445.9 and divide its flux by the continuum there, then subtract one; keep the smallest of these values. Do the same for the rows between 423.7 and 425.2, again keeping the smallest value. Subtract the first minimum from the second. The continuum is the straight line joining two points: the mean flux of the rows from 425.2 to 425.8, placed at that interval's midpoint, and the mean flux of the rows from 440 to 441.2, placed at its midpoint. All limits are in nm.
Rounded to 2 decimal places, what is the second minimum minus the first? -0.09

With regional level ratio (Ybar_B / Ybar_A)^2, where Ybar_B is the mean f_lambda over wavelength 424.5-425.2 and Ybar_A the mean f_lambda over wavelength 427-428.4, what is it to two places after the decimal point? 1.10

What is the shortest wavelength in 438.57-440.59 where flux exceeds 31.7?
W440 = 439.479 nm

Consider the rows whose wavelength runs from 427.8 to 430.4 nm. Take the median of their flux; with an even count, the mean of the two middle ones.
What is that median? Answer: 29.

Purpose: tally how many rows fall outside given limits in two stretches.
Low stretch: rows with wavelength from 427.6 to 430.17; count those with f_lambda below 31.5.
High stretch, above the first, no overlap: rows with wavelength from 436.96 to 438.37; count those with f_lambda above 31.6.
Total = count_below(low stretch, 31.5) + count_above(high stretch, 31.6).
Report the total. 14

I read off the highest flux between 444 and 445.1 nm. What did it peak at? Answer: 35.8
